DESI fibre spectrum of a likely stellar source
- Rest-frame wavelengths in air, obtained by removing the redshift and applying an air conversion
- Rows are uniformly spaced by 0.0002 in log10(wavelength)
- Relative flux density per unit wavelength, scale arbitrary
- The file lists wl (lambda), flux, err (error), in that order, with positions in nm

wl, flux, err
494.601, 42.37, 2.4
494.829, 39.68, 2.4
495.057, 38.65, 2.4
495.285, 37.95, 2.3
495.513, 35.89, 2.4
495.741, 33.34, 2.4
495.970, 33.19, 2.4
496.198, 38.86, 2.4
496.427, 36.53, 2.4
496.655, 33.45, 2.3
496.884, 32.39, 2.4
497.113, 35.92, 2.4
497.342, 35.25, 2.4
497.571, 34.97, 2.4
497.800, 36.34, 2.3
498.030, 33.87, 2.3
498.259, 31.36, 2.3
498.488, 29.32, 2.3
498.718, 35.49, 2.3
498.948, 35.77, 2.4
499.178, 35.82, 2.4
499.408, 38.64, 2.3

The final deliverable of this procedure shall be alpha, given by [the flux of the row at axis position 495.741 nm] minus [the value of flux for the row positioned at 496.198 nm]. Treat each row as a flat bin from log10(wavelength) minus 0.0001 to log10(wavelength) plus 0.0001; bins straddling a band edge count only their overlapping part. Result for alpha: -6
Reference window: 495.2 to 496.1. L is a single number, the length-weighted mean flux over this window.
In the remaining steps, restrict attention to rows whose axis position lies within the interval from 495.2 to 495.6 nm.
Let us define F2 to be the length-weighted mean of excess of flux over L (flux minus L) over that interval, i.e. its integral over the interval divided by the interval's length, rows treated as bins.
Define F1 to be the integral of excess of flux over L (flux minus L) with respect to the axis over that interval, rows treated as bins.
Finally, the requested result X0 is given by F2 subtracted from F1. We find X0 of -1.10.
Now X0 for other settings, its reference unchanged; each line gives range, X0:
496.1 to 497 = -0.02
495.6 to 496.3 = -0.01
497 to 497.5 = -0.23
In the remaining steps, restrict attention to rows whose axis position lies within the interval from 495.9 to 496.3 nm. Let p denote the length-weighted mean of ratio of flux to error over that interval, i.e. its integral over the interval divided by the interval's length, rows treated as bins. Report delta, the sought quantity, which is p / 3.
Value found 5.04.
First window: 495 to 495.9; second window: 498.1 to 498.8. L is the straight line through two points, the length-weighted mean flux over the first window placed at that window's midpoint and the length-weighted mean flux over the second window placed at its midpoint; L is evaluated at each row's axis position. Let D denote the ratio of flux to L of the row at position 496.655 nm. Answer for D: 0.97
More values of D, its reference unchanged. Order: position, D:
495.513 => 1.00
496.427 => 1.05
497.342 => 1.05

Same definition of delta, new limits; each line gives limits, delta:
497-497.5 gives 4.94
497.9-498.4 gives 4.72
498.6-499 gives 5.06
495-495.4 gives 5.44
